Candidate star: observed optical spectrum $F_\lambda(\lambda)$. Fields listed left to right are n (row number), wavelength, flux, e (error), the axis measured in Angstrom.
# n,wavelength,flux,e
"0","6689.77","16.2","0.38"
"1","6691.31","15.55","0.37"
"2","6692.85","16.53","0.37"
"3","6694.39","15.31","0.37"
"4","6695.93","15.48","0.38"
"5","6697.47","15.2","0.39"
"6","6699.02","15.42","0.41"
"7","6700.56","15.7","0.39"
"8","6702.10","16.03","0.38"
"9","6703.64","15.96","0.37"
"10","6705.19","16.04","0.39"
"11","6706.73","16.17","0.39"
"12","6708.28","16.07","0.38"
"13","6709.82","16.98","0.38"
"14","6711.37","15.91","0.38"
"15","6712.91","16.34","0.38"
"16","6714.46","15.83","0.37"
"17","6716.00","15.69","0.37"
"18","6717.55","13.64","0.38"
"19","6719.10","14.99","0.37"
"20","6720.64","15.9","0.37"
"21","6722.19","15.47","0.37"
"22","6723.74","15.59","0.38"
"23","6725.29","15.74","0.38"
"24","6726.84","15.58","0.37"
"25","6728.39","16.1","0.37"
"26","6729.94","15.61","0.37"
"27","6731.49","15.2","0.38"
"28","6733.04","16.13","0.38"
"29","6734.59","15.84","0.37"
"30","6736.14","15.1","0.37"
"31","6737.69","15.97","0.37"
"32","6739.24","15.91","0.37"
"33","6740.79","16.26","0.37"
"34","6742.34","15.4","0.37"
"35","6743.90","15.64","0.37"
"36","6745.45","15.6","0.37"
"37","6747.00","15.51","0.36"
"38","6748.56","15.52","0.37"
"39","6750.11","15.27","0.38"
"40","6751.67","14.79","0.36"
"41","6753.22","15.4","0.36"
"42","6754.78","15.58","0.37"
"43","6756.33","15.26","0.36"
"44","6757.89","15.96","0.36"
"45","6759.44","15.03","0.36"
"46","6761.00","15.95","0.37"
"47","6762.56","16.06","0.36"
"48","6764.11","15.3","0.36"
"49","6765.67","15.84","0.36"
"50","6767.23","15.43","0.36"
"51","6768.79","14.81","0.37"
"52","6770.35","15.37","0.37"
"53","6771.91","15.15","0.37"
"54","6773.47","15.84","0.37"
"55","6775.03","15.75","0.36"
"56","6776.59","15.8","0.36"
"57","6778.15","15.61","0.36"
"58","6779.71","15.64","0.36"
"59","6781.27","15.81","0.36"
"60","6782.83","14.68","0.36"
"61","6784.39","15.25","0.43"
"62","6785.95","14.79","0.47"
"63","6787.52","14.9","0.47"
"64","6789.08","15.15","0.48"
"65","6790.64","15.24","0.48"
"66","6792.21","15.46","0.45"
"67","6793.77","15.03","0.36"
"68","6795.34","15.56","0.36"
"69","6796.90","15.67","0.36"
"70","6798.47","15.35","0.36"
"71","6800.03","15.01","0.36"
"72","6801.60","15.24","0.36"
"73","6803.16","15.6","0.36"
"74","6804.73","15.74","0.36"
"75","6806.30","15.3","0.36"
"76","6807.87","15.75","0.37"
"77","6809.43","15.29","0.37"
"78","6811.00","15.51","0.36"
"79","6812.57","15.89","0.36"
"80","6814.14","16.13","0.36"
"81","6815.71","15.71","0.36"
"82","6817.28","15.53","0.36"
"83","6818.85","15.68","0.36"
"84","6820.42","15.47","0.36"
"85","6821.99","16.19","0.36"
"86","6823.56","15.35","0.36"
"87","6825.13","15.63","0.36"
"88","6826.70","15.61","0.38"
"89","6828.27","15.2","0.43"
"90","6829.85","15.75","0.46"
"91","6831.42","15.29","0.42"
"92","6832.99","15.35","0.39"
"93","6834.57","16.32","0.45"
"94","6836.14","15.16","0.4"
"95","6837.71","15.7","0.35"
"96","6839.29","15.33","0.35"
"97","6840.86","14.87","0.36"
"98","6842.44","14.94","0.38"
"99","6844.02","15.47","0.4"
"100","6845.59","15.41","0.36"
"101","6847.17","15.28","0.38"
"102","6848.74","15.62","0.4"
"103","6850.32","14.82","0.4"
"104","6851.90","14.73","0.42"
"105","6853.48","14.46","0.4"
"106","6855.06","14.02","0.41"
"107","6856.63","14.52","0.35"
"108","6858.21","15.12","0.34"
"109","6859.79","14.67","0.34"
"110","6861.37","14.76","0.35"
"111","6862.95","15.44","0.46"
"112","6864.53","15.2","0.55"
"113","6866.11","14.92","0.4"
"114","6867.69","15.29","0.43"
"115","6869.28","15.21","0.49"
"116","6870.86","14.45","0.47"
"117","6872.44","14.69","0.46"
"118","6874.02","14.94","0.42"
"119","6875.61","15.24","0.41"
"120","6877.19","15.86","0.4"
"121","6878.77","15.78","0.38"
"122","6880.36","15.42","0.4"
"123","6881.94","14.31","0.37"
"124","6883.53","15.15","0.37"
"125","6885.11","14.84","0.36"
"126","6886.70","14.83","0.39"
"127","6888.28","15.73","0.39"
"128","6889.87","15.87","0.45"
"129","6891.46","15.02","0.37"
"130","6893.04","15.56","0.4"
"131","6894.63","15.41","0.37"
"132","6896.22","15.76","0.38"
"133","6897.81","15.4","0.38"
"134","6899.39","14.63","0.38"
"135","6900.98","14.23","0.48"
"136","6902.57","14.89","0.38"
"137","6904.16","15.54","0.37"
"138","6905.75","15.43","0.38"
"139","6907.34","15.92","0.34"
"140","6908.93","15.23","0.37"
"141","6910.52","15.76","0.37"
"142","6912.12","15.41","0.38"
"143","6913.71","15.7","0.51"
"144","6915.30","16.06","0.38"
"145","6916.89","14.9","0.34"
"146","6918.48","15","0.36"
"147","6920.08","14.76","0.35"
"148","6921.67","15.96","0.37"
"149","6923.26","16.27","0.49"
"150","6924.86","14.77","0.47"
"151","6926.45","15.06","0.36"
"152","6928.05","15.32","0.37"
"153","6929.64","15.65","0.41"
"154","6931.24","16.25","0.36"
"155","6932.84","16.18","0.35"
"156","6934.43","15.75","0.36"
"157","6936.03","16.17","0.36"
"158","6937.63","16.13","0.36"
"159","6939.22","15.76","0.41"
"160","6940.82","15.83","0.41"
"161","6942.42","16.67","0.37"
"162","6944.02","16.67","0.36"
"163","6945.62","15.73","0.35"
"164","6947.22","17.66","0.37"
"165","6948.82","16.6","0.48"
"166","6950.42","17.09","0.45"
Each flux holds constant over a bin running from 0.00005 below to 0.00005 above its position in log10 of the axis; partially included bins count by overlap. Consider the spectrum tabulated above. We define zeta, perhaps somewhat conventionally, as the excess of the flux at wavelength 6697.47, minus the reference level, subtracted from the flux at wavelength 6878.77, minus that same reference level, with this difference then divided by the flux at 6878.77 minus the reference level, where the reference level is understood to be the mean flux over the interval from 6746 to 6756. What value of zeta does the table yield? 1.3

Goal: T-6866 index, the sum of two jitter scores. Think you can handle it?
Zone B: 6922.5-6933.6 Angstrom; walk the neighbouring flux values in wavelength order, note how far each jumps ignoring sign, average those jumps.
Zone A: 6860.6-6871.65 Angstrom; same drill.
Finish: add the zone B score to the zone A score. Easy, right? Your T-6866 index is 0.91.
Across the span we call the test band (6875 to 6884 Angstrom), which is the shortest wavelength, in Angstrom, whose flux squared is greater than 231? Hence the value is 6875.61 Angstrom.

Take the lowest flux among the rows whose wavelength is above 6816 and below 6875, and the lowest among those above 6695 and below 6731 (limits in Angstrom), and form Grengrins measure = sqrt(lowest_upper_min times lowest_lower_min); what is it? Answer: 13.8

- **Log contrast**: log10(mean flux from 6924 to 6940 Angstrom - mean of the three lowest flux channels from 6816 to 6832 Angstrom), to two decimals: -0.37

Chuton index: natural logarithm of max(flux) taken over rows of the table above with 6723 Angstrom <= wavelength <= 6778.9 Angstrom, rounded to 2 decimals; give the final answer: 2.79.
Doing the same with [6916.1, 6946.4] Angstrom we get 2.81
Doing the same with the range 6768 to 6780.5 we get 2.76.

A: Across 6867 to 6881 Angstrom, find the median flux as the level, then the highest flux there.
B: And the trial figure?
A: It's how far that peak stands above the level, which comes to 0.62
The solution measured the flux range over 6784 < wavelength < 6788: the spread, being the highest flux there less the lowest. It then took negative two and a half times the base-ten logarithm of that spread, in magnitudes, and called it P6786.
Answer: 0.84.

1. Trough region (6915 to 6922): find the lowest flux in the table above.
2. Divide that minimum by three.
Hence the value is 4.92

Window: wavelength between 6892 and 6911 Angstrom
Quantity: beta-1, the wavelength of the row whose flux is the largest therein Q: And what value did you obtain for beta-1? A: 6907.34 Angstrom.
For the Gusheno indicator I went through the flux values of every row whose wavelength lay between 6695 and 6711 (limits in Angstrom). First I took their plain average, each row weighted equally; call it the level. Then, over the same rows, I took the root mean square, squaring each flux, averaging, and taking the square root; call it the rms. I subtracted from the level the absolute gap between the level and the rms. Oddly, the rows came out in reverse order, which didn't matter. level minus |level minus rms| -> 15.9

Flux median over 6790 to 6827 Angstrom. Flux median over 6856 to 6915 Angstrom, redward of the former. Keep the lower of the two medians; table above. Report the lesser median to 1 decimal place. 15.2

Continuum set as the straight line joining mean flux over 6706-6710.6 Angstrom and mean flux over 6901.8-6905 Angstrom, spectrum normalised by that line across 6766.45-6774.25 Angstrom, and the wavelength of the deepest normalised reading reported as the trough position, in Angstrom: 6768.79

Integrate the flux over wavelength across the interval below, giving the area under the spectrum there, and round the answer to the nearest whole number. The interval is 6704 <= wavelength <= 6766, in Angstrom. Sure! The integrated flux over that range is 971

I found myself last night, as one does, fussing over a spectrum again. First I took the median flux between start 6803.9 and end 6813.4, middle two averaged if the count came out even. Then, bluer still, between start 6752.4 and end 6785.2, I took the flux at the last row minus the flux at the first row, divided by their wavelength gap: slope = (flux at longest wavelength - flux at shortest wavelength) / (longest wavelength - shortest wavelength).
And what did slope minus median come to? -15.6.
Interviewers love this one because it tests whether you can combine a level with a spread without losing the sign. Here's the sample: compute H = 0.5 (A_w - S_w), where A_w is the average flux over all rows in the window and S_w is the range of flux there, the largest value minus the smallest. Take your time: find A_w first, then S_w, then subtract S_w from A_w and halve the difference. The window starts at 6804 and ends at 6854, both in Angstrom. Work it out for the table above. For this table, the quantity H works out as 6.80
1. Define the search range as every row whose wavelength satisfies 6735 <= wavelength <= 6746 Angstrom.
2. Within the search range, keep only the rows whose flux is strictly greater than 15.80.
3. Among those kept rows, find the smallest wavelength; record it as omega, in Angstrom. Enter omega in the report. 6737.69 Angstrom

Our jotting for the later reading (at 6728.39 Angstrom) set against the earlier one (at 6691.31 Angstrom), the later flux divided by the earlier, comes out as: 1.04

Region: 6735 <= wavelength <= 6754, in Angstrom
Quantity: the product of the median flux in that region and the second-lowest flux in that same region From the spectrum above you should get 234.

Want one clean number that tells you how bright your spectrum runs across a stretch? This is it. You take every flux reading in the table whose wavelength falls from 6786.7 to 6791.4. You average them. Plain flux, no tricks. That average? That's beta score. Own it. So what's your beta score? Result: 15.1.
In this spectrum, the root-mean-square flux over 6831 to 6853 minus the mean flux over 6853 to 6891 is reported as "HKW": 0.28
